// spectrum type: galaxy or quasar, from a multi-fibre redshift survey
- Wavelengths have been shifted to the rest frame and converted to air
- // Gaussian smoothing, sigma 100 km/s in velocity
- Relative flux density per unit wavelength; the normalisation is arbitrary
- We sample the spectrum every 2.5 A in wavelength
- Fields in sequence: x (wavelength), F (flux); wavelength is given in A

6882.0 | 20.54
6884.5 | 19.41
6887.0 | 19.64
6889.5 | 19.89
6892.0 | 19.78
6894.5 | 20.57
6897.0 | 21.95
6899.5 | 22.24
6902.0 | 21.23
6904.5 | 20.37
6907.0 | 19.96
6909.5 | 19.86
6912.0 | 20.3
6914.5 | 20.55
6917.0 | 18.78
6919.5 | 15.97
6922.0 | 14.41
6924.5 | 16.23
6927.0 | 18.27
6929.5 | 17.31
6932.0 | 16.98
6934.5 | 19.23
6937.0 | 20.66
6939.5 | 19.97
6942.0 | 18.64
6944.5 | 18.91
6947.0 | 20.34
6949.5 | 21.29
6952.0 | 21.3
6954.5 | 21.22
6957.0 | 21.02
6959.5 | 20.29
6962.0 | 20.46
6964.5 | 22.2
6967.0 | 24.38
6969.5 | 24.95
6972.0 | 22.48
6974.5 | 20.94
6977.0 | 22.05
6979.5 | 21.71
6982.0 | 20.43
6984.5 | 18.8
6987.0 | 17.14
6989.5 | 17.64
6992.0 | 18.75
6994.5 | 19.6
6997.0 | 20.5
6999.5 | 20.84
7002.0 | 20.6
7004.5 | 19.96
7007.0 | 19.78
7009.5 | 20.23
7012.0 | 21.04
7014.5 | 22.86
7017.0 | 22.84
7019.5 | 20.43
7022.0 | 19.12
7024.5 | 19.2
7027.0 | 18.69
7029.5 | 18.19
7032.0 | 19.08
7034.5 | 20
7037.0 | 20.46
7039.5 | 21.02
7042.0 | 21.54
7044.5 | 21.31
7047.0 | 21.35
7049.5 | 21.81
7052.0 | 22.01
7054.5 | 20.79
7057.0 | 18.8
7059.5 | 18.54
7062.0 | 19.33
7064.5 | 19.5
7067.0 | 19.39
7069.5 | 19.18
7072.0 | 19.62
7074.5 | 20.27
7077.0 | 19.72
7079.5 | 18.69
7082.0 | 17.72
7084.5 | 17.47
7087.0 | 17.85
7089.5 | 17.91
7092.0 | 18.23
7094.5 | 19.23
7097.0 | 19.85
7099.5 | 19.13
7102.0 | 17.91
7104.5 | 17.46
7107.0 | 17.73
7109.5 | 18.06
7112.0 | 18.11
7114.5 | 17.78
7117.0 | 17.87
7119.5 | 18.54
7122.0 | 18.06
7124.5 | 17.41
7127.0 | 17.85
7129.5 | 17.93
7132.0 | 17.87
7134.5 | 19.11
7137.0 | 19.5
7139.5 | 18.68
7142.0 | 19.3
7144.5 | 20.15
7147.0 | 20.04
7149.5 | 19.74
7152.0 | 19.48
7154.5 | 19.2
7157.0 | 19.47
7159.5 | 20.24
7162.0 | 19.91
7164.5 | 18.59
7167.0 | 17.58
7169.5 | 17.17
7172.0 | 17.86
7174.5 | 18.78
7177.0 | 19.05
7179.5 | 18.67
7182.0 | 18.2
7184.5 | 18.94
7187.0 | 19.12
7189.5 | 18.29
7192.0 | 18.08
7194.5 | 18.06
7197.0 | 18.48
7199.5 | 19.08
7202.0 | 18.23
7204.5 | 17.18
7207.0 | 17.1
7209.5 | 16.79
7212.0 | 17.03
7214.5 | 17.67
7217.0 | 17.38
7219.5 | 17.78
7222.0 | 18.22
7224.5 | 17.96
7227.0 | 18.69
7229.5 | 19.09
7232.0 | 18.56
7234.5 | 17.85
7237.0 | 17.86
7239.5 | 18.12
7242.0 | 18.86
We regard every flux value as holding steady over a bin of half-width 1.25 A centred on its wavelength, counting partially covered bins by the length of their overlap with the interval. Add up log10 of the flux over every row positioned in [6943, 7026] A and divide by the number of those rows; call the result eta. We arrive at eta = 1.31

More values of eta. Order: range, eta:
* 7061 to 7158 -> 1.27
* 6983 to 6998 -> 1.27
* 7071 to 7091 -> 1.27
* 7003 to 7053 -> 1.31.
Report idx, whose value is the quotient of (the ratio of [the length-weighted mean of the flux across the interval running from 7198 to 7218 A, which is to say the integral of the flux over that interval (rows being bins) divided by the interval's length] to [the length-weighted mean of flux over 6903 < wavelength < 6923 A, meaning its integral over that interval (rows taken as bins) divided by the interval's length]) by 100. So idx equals 0.0093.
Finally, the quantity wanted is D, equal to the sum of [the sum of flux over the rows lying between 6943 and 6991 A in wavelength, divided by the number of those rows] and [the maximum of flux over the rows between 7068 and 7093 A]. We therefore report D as 41.2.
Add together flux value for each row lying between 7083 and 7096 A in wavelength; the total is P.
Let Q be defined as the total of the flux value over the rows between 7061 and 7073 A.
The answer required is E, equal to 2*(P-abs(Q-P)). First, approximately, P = 91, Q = 97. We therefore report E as 169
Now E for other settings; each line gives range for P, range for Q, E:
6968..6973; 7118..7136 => -64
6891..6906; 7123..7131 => 106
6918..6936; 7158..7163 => 80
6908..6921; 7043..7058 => 130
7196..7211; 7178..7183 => 74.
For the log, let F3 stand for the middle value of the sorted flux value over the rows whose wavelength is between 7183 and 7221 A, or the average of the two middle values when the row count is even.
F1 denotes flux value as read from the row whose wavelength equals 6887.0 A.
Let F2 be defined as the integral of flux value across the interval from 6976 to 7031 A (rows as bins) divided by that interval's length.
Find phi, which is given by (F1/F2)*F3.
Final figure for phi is 17.7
